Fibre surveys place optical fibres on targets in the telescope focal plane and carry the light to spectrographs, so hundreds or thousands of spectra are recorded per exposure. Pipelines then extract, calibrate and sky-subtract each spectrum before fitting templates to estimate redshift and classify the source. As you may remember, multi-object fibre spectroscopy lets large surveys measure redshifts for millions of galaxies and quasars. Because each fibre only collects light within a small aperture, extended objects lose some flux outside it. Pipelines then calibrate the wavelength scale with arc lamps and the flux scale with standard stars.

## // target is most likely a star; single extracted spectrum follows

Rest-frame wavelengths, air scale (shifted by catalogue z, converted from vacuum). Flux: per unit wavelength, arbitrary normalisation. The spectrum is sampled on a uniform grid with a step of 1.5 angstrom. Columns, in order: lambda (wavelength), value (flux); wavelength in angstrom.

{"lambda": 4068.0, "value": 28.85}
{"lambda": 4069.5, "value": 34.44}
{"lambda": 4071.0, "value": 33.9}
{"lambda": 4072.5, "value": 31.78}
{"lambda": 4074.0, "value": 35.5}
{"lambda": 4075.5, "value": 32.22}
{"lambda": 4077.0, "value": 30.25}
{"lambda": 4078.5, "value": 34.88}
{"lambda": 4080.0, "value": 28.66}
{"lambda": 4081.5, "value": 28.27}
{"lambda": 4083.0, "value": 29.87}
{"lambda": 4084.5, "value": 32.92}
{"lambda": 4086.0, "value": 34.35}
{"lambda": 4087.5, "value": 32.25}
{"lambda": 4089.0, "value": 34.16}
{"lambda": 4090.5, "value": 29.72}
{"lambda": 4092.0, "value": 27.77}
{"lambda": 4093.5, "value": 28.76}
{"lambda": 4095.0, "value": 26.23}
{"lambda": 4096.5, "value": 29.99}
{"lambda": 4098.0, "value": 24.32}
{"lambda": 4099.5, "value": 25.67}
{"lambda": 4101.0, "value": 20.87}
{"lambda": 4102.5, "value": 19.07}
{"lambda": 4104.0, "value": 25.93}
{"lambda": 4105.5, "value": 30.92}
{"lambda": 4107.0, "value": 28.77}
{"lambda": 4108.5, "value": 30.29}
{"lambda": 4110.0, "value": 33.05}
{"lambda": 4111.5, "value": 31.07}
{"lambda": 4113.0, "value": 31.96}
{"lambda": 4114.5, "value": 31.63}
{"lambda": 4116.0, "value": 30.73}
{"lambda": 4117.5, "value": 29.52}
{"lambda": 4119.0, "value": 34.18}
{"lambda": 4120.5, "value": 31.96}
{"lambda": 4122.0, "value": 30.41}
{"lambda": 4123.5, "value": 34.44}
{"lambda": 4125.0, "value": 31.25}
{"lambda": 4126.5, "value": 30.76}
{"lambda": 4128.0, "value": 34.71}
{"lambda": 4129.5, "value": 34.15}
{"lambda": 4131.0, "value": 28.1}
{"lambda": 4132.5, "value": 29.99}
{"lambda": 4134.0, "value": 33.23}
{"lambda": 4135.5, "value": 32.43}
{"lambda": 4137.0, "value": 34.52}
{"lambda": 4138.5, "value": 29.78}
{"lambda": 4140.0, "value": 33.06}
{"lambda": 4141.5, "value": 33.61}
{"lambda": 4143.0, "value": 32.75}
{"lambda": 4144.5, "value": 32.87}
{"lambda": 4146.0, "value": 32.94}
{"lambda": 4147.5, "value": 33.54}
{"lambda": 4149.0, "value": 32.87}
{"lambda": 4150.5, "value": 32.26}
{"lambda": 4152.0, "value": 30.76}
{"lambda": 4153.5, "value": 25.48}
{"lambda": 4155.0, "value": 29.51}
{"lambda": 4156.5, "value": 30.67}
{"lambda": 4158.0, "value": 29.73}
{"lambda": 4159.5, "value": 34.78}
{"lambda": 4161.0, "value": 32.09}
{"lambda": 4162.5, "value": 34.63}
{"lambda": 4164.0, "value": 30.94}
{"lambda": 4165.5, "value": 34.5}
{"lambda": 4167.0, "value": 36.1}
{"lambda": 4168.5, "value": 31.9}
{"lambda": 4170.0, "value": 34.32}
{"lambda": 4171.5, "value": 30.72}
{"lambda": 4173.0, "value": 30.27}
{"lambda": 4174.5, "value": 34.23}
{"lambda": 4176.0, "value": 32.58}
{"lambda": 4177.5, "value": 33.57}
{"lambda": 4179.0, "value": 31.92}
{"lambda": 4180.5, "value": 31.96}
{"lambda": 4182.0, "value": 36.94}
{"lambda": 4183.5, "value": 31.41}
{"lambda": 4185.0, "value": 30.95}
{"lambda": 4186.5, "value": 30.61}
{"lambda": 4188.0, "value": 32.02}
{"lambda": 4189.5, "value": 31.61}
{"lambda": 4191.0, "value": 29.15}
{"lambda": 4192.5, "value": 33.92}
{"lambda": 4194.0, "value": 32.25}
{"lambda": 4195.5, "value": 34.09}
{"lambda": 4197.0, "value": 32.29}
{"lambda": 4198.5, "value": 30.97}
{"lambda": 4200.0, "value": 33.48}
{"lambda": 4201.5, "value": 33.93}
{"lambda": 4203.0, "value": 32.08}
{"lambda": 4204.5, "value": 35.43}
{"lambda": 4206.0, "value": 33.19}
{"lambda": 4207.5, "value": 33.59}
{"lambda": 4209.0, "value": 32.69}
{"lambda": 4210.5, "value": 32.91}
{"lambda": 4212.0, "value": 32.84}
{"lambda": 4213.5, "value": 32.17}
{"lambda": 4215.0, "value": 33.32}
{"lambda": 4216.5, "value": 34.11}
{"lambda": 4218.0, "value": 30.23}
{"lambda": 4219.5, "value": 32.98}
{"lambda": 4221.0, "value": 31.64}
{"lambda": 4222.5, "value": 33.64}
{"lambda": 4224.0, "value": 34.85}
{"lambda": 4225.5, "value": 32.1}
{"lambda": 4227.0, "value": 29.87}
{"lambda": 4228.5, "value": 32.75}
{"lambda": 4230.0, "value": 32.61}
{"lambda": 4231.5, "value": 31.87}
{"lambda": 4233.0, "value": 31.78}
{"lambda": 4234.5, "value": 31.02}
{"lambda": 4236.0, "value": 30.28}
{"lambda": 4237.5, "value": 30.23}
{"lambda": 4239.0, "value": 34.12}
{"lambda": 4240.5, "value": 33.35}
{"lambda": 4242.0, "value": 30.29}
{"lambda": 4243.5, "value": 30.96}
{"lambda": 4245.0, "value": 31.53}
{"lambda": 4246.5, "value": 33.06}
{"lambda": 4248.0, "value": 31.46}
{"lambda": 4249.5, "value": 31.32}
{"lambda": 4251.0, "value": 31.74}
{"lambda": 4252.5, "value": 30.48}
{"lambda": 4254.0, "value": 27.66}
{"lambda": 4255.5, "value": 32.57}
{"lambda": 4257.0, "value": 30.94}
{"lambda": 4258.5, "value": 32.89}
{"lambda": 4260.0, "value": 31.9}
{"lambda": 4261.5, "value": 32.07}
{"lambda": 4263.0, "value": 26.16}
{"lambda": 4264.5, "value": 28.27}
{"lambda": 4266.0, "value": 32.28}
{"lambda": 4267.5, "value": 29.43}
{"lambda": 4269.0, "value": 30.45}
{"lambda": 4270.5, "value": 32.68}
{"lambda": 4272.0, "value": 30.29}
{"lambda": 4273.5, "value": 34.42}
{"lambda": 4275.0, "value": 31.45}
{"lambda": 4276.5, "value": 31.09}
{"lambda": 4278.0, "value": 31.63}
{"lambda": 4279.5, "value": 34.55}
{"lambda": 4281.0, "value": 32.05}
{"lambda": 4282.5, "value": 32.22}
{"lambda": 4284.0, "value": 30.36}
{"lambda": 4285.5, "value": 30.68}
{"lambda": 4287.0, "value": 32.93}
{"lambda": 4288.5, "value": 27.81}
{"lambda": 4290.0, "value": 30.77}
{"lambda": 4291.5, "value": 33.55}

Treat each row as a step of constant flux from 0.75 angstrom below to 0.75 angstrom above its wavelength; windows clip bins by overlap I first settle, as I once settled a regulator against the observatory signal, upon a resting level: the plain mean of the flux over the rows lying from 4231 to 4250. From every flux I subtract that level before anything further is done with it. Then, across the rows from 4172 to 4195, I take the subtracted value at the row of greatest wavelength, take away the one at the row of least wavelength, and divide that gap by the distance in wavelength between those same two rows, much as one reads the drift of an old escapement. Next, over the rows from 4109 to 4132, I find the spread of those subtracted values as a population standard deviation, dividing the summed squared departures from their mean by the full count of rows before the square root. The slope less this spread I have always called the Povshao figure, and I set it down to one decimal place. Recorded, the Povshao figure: -1.8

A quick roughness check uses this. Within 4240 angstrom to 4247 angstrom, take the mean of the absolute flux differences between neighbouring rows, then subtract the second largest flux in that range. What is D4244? -31.6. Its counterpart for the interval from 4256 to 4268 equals -29.7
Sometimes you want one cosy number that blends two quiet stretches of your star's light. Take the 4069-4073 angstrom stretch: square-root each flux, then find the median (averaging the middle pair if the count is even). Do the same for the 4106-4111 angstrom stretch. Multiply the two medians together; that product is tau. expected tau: 32.0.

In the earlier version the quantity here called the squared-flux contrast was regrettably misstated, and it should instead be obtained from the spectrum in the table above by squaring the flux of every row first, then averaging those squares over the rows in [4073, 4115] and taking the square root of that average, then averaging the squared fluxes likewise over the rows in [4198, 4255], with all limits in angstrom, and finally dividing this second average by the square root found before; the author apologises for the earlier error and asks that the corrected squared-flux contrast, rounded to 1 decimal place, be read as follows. 34.7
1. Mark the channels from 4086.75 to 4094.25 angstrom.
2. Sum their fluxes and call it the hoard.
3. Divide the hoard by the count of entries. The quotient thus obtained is 30.5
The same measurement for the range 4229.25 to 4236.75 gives 31.5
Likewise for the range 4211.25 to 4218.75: 32.5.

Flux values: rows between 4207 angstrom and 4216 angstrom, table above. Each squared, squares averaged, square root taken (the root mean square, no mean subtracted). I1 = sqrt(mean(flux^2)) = 32.9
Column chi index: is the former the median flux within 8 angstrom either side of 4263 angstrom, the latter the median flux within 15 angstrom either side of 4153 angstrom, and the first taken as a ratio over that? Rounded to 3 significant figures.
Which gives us 0.972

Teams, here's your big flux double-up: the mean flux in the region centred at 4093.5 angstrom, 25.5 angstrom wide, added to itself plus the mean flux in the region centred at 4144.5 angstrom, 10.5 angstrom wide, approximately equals 89.7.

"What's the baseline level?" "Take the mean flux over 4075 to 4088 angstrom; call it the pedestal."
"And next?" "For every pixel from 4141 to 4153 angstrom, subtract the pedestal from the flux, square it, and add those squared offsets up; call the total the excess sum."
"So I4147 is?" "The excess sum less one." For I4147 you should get 16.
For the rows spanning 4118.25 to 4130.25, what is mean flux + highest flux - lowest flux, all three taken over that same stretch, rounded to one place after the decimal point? 37.0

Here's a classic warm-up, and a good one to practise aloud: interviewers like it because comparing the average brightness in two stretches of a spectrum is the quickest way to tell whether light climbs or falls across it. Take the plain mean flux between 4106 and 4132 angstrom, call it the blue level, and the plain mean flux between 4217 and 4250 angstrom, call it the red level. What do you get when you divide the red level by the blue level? 1.01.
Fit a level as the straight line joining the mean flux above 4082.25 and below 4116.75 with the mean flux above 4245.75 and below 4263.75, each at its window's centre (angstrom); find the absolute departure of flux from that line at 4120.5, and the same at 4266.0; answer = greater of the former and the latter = 2.6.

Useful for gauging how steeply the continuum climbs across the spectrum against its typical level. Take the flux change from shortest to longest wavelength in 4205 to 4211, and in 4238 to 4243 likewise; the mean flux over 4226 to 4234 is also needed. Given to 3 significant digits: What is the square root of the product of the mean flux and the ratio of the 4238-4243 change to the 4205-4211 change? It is 20.8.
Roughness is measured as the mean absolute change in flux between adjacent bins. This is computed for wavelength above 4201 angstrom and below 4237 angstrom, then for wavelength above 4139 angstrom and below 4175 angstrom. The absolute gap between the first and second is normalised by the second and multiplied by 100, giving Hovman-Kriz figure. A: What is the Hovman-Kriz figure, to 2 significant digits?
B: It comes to 34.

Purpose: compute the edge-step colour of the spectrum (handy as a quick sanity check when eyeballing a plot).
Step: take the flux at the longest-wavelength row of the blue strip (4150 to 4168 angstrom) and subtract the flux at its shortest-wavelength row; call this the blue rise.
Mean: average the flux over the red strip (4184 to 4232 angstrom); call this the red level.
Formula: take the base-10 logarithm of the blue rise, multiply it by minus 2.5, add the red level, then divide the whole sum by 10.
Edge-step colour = 3.10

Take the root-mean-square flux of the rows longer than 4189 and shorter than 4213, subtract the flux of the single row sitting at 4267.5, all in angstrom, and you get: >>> 3.4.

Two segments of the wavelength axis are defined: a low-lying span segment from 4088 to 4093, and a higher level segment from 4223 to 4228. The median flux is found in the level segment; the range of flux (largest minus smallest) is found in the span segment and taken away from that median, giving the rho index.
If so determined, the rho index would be 25.7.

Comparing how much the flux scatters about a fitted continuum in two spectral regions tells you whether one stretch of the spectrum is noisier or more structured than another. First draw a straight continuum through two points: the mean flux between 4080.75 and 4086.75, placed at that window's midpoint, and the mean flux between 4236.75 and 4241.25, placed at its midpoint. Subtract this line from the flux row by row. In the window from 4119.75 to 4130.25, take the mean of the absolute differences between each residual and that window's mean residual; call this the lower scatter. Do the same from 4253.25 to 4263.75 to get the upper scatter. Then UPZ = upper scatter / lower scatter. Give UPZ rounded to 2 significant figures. 1.3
